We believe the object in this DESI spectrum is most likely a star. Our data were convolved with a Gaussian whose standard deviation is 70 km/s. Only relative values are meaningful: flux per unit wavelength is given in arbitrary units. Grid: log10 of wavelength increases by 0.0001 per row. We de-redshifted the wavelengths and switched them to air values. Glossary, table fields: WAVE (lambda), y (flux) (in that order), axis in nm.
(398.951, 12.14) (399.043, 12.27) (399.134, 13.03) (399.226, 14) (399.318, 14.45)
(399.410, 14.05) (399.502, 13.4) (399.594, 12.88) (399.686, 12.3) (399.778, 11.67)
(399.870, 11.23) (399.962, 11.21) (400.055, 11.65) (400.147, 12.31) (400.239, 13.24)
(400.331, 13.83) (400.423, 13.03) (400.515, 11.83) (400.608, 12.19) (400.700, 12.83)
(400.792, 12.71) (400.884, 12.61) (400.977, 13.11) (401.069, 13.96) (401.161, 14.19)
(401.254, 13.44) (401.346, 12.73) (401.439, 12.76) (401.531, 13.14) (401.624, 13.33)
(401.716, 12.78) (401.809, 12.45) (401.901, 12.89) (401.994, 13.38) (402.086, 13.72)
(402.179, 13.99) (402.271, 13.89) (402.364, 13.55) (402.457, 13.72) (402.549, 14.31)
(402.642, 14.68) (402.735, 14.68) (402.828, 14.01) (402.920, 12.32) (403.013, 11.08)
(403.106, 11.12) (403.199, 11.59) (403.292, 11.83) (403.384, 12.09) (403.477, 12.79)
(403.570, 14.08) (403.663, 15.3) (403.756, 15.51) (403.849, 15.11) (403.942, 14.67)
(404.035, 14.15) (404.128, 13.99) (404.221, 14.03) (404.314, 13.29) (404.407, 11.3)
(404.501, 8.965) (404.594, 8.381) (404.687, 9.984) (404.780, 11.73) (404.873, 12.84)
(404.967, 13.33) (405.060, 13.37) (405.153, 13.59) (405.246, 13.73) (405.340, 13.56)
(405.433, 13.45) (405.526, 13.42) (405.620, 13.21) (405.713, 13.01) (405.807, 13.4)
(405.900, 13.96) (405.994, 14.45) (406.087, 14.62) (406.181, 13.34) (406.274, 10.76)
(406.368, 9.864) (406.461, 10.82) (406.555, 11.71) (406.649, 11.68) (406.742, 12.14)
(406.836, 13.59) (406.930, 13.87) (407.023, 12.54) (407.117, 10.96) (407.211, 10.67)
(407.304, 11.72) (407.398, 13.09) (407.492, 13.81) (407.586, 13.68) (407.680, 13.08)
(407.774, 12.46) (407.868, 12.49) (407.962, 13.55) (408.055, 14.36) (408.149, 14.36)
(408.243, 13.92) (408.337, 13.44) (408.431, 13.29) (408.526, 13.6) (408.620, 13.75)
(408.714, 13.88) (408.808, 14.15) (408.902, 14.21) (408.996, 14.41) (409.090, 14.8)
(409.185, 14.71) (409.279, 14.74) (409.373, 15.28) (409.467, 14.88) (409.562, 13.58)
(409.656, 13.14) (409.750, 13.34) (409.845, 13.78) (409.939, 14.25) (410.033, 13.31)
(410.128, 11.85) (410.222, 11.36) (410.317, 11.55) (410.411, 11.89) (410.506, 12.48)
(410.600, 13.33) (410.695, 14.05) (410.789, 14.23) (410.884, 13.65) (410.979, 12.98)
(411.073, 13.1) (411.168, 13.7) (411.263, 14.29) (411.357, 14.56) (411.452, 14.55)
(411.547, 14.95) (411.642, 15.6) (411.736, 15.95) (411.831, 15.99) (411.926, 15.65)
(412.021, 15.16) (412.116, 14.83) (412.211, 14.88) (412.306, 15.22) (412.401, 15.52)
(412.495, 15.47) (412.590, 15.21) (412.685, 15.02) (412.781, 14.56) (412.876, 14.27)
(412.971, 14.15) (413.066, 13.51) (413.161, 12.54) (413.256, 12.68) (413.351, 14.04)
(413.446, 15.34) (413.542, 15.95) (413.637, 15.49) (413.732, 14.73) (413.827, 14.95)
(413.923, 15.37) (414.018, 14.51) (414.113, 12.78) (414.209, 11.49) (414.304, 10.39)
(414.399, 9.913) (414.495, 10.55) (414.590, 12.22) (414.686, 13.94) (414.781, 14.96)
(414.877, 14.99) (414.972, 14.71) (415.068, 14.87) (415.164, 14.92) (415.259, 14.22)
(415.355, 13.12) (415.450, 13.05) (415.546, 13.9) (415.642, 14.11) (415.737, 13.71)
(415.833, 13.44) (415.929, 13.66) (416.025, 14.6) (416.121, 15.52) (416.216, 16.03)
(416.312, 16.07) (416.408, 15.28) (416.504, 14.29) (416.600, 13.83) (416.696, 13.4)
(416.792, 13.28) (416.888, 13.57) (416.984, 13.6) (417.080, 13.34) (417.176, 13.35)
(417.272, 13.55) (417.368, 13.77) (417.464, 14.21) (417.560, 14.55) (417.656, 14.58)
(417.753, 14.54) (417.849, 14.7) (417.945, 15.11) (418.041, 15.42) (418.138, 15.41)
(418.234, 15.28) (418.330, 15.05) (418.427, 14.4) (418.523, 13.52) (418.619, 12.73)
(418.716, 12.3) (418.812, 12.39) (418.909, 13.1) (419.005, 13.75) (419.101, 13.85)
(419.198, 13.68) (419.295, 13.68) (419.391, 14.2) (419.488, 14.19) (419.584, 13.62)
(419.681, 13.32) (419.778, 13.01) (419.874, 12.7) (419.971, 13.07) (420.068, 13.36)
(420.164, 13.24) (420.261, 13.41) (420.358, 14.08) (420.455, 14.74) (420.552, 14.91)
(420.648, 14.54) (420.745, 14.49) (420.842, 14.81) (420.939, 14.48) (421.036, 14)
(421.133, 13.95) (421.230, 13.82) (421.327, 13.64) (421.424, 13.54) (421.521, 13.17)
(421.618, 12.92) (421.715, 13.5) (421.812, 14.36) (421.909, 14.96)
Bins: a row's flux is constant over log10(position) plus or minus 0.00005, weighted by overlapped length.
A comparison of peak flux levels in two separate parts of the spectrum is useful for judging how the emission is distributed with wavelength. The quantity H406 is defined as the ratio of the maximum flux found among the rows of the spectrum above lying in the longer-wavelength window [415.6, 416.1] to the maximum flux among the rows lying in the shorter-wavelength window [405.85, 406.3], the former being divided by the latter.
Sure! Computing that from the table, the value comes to 1.00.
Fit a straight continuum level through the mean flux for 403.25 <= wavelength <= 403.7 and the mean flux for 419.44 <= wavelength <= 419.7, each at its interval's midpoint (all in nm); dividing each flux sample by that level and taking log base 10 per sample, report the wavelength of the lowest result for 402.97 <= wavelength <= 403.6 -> 403.013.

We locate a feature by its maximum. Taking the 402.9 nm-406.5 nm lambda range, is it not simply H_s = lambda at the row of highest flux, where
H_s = 403.756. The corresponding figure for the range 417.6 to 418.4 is 418.041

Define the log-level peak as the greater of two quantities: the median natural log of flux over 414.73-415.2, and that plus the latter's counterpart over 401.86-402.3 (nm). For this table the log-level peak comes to 5.32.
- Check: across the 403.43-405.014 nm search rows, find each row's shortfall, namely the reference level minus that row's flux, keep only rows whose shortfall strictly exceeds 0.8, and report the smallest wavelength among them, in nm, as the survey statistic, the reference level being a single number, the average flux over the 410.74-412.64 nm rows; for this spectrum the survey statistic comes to 403.477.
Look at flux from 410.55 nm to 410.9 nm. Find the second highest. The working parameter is 14.05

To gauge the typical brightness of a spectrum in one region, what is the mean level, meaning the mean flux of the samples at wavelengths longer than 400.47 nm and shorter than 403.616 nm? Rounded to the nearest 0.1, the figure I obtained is 13.1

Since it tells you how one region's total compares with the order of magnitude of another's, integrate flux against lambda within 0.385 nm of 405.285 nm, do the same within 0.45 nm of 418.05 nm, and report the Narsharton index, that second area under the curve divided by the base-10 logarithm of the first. 13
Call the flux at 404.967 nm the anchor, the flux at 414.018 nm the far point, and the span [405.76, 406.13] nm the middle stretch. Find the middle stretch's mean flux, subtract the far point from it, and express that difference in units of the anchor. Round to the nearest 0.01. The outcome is -0.03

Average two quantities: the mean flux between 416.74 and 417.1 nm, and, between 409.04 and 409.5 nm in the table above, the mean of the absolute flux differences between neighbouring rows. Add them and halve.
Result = 6.9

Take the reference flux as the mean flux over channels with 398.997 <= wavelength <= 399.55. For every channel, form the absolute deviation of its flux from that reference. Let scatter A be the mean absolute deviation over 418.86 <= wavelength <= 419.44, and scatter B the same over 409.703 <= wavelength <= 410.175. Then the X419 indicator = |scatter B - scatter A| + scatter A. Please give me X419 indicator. 0.6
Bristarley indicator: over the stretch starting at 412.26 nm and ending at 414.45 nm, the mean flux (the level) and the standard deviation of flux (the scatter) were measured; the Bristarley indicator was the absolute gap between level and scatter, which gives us 12.4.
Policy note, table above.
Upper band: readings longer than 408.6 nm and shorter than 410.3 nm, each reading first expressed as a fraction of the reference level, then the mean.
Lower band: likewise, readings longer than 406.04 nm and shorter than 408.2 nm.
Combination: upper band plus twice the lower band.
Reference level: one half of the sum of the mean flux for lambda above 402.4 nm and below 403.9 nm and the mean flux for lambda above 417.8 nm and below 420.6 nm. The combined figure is 2.86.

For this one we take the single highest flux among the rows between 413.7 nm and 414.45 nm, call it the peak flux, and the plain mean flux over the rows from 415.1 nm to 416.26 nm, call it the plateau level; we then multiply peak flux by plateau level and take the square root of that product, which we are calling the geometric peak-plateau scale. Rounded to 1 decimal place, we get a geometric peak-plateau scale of 14.8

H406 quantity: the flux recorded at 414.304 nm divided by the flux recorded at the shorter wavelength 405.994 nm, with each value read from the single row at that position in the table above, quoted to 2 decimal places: 0.72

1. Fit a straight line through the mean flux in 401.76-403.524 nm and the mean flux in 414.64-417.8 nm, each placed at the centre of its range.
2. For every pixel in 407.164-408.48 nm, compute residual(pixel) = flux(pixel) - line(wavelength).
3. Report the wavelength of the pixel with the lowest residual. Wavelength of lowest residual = 407.211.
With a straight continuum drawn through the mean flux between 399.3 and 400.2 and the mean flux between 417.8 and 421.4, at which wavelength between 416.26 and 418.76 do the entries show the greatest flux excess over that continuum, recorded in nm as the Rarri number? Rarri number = 416.312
